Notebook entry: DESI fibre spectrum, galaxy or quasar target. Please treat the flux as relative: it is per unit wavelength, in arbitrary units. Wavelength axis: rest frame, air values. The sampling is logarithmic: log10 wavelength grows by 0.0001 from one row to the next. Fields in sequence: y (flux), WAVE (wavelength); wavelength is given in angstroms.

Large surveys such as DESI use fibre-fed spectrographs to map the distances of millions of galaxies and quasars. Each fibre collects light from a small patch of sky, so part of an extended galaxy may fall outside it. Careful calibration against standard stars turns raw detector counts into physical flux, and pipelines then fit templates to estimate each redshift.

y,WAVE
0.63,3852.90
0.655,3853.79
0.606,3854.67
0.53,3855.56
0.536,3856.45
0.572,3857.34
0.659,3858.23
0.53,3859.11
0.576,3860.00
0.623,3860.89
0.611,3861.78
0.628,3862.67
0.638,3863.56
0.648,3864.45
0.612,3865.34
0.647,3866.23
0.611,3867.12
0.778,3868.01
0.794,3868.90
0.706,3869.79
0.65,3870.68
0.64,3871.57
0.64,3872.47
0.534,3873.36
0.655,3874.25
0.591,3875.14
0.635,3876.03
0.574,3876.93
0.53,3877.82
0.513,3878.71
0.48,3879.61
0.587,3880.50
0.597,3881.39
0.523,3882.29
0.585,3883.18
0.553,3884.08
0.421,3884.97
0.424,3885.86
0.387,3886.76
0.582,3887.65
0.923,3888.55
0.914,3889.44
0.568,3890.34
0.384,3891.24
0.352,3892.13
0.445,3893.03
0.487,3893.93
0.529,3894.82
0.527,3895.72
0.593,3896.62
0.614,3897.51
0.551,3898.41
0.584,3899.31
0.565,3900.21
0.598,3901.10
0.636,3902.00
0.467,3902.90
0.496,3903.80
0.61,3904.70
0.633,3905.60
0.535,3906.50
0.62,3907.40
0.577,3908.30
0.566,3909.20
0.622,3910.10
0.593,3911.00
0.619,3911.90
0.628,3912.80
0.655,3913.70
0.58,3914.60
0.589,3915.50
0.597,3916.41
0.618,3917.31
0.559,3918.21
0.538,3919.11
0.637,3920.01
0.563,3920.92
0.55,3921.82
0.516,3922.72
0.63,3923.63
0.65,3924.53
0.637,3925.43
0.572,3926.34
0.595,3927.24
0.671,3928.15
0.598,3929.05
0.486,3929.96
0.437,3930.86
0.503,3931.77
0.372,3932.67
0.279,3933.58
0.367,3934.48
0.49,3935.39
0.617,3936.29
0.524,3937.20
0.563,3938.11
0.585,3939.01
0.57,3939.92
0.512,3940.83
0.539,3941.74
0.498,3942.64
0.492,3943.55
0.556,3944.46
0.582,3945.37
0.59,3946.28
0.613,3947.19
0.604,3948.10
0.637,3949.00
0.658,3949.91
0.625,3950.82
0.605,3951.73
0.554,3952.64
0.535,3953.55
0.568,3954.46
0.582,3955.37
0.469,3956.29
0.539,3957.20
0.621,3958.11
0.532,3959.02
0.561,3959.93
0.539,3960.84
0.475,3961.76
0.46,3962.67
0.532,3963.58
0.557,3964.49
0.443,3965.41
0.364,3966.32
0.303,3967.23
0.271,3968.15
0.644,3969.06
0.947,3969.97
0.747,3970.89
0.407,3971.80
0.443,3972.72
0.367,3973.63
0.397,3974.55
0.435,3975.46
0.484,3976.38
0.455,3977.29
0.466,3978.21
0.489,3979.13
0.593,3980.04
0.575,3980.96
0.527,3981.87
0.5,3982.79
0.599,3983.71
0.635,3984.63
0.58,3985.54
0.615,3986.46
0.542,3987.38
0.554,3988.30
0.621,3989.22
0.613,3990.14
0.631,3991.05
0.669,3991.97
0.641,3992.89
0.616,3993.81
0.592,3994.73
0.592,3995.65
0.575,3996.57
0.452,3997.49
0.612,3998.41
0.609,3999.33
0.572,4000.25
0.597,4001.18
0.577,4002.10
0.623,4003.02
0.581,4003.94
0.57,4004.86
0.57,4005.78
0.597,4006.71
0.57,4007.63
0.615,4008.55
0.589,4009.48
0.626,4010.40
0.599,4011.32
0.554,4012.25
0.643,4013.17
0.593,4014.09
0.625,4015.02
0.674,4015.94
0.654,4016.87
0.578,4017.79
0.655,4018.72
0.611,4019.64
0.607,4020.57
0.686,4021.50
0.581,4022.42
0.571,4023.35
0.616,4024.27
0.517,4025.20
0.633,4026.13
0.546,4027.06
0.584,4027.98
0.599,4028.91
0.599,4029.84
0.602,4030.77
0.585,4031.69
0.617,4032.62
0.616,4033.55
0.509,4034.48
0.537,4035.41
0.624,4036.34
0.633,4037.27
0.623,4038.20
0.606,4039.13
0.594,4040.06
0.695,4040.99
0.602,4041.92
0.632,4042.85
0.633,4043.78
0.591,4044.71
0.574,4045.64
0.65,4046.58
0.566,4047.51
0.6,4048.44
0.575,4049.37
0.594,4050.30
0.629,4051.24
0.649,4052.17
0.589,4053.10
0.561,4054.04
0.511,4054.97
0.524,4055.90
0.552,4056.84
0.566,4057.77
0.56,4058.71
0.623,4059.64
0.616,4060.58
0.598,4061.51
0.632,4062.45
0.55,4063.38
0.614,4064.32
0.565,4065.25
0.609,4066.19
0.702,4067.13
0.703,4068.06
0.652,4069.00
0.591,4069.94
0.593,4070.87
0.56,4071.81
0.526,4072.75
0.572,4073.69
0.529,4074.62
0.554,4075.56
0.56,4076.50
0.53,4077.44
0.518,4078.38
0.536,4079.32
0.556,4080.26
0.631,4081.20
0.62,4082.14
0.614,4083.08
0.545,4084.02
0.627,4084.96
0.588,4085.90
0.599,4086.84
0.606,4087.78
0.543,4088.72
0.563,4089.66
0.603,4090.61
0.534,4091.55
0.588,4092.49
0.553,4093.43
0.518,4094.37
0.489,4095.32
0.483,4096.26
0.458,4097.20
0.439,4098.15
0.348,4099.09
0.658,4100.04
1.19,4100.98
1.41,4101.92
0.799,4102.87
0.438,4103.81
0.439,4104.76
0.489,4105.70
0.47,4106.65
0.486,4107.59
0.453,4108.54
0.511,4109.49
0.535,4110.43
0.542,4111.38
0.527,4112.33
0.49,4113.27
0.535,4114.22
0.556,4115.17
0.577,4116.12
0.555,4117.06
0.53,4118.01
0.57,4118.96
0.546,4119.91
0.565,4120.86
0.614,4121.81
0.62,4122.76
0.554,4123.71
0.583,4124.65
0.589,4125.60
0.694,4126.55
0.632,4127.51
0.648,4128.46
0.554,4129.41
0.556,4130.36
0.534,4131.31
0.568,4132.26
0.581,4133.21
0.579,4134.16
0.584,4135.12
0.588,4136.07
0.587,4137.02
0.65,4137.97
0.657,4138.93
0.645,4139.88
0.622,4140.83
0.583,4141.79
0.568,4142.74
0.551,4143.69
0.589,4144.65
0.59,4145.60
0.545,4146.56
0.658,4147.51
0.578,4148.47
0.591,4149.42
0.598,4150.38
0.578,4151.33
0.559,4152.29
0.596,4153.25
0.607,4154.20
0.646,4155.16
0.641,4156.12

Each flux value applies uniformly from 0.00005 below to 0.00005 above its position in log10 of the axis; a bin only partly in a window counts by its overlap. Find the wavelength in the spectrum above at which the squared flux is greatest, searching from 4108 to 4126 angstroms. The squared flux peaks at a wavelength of 4122.76 angstroms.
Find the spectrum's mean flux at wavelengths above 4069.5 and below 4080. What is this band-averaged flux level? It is 0.552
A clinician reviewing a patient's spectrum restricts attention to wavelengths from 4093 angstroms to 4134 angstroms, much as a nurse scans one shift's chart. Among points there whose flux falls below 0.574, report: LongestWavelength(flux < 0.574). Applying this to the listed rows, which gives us 4132.26 angstroms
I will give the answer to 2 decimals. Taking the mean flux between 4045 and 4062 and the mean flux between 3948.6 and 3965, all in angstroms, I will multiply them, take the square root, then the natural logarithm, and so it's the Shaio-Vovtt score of -0.56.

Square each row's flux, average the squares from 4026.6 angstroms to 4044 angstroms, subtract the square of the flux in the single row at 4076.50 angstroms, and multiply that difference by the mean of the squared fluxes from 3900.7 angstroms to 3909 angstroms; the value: 0.017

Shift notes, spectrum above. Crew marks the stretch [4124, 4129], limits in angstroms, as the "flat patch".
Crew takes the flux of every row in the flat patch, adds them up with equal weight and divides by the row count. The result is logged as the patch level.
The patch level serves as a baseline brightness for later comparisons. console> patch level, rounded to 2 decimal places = 0.63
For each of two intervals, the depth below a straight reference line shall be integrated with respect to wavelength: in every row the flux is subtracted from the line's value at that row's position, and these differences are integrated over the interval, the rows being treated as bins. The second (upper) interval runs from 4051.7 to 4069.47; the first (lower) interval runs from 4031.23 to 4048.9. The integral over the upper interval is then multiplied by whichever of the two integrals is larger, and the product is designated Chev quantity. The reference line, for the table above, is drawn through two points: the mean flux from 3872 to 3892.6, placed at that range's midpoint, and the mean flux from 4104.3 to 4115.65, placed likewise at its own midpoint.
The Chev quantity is 2.2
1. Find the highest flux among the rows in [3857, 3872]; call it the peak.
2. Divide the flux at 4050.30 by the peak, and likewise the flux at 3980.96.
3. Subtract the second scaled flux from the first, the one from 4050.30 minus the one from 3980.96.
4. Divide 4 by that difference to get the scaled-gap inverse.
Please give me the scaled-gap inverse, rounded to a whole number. 167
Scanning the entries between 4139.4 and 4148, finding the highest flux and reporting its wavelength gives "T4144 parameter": 4147.51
